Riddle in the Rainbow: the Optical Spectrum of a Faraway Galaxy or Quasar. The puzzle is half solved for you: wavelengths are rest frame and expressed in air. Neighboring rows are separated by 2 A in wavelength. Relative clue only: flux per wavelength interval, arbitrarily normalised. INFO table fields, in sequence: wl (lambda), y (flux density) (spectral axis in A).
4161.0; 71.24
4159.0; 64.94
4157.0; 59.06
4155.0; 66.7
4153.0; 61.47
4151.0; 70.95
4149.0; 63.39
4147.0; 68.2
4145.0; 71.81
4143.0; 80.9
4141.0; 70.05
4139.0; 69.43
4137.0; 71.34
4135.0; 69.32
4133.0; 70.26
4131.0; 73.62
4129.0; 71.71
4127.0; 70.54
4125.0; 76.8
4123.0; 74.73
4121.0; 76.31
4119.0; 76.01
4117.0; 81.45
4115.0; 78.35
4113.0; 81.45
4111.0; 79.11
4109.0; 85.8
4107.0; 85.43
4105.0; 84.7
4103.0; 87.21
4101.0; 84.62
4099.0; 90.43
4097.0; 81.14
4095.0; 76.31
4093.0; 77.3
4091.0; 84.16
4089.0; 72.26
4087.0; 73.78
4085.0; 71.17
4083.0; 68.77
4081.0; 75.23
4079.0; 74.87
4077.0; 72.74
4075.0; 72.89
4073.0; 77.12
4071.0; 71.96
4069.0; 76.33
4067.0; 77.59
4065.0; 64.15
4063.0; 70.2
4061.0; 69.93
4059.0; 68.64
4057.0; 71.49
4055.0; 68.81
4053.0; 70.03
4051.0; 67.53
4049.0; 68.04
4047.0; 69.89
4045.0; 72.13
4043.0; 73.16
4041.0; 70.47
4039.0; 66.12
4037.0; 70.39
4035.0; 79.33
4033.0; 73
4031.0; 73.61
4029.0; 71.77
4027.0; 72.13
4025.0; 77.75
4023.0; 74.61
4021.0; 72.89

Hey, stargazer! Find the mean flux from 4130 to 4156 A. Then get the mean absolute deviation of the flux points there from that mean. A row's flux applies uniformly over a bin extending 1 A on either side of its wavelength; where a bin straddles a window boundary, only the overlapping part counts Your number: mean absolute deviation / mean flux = 0.045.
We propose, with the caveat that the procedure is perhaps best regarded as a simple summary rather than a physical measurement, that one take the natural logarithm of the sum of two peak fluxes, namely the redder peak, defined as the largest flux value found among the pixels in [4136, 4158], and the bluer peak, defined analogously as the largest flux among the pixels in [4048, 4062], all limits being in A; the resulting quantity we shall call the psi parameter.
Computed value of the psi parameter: 5.03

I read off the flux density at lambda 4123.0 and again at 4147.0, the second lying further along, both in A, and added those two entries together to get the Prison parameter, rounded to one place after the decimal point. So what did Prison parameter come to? 142.9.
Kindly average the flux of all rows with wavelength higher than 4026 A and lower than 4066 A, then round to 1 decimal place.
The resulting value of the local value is 70.5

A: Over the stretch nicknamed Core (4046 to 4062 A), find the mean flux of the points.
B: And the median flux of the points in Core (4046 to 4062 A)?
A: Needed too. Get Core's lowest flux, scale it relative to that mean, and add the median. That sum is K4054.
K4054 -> 70.3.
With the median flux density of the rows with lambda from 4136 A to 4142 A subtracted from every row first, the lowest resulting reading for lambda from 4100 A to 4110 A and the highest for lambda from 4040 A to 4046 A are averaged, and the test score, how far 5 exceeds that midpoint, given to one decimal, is -3.8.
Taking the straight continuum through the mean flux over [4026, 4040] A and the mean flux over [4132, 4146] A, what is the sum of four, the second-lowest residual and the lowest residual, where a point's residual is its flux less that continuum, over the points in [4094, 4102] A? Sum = 17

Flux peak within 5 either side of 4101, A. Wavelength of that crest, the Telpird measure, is 4099.0 A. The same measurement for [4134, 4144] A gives 4143.0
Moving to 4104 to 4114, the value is 4109.0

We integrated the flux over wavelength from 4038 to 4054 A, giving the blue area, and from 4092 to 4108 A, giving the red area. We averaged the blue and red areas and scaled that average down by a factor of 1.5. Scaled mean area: 816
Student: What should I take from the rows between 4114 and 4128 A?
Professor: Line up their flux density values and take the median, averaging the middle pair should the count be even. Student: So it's 76.3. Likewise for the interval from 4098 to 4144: 76.8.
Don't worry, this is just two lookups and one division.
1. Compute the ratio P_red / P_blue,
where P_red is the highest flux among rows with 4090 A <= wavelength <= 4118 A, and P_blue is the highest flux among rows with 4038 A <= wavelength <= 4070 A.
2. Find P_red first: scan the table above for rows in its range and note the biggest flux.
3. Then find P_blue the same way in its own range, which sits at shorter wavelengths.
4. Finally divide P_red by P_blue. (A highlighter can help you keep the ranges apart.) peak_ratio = 1.17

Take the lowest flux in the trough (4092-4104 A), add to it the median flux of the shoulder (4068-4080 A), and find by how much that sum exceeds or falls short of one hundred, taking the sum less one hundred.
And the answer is 50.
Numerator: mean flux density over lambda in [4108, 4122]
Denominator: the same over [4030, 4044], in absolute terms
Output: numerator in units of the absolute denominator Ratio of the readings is 1.10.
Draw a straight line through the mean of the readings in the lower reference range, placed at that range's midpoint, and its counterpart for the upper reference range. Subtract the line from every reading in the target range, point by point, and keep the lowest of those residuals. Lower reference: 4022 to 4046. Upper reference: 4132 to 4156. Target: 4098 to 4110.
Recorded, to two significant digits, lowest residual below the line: 14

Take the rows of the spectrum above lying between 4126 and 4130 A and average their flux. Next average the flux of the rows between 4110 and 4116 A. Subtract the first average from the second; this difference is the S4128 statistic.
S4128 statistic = 8.5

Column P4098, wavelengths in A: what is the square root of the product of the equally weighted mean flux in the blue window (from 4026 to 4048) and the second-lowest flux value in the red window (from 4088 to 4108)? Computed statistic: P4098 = 74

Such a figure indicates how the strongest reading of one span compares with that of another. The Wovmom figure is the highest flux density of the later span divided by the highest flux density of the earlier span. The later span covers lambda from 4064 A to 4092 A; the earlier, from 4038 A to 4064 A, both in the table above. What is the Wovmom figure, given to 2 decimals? 1.15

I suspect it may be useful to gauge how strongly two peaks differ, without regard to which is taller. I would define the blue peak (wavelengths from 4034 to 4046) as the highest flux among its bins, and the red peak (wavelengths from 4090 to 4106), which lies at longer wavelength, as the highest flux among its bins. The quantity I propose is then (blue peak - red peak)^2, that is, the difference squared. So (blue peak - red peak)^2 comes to 123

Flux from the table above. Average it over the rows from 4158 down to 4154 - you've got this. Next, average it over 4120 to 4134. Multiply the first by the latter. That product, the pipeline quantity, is 4617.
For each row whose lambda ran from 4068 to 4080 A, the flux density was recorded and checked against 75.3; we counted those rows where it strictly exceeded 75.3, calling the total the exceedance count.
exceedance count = 2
